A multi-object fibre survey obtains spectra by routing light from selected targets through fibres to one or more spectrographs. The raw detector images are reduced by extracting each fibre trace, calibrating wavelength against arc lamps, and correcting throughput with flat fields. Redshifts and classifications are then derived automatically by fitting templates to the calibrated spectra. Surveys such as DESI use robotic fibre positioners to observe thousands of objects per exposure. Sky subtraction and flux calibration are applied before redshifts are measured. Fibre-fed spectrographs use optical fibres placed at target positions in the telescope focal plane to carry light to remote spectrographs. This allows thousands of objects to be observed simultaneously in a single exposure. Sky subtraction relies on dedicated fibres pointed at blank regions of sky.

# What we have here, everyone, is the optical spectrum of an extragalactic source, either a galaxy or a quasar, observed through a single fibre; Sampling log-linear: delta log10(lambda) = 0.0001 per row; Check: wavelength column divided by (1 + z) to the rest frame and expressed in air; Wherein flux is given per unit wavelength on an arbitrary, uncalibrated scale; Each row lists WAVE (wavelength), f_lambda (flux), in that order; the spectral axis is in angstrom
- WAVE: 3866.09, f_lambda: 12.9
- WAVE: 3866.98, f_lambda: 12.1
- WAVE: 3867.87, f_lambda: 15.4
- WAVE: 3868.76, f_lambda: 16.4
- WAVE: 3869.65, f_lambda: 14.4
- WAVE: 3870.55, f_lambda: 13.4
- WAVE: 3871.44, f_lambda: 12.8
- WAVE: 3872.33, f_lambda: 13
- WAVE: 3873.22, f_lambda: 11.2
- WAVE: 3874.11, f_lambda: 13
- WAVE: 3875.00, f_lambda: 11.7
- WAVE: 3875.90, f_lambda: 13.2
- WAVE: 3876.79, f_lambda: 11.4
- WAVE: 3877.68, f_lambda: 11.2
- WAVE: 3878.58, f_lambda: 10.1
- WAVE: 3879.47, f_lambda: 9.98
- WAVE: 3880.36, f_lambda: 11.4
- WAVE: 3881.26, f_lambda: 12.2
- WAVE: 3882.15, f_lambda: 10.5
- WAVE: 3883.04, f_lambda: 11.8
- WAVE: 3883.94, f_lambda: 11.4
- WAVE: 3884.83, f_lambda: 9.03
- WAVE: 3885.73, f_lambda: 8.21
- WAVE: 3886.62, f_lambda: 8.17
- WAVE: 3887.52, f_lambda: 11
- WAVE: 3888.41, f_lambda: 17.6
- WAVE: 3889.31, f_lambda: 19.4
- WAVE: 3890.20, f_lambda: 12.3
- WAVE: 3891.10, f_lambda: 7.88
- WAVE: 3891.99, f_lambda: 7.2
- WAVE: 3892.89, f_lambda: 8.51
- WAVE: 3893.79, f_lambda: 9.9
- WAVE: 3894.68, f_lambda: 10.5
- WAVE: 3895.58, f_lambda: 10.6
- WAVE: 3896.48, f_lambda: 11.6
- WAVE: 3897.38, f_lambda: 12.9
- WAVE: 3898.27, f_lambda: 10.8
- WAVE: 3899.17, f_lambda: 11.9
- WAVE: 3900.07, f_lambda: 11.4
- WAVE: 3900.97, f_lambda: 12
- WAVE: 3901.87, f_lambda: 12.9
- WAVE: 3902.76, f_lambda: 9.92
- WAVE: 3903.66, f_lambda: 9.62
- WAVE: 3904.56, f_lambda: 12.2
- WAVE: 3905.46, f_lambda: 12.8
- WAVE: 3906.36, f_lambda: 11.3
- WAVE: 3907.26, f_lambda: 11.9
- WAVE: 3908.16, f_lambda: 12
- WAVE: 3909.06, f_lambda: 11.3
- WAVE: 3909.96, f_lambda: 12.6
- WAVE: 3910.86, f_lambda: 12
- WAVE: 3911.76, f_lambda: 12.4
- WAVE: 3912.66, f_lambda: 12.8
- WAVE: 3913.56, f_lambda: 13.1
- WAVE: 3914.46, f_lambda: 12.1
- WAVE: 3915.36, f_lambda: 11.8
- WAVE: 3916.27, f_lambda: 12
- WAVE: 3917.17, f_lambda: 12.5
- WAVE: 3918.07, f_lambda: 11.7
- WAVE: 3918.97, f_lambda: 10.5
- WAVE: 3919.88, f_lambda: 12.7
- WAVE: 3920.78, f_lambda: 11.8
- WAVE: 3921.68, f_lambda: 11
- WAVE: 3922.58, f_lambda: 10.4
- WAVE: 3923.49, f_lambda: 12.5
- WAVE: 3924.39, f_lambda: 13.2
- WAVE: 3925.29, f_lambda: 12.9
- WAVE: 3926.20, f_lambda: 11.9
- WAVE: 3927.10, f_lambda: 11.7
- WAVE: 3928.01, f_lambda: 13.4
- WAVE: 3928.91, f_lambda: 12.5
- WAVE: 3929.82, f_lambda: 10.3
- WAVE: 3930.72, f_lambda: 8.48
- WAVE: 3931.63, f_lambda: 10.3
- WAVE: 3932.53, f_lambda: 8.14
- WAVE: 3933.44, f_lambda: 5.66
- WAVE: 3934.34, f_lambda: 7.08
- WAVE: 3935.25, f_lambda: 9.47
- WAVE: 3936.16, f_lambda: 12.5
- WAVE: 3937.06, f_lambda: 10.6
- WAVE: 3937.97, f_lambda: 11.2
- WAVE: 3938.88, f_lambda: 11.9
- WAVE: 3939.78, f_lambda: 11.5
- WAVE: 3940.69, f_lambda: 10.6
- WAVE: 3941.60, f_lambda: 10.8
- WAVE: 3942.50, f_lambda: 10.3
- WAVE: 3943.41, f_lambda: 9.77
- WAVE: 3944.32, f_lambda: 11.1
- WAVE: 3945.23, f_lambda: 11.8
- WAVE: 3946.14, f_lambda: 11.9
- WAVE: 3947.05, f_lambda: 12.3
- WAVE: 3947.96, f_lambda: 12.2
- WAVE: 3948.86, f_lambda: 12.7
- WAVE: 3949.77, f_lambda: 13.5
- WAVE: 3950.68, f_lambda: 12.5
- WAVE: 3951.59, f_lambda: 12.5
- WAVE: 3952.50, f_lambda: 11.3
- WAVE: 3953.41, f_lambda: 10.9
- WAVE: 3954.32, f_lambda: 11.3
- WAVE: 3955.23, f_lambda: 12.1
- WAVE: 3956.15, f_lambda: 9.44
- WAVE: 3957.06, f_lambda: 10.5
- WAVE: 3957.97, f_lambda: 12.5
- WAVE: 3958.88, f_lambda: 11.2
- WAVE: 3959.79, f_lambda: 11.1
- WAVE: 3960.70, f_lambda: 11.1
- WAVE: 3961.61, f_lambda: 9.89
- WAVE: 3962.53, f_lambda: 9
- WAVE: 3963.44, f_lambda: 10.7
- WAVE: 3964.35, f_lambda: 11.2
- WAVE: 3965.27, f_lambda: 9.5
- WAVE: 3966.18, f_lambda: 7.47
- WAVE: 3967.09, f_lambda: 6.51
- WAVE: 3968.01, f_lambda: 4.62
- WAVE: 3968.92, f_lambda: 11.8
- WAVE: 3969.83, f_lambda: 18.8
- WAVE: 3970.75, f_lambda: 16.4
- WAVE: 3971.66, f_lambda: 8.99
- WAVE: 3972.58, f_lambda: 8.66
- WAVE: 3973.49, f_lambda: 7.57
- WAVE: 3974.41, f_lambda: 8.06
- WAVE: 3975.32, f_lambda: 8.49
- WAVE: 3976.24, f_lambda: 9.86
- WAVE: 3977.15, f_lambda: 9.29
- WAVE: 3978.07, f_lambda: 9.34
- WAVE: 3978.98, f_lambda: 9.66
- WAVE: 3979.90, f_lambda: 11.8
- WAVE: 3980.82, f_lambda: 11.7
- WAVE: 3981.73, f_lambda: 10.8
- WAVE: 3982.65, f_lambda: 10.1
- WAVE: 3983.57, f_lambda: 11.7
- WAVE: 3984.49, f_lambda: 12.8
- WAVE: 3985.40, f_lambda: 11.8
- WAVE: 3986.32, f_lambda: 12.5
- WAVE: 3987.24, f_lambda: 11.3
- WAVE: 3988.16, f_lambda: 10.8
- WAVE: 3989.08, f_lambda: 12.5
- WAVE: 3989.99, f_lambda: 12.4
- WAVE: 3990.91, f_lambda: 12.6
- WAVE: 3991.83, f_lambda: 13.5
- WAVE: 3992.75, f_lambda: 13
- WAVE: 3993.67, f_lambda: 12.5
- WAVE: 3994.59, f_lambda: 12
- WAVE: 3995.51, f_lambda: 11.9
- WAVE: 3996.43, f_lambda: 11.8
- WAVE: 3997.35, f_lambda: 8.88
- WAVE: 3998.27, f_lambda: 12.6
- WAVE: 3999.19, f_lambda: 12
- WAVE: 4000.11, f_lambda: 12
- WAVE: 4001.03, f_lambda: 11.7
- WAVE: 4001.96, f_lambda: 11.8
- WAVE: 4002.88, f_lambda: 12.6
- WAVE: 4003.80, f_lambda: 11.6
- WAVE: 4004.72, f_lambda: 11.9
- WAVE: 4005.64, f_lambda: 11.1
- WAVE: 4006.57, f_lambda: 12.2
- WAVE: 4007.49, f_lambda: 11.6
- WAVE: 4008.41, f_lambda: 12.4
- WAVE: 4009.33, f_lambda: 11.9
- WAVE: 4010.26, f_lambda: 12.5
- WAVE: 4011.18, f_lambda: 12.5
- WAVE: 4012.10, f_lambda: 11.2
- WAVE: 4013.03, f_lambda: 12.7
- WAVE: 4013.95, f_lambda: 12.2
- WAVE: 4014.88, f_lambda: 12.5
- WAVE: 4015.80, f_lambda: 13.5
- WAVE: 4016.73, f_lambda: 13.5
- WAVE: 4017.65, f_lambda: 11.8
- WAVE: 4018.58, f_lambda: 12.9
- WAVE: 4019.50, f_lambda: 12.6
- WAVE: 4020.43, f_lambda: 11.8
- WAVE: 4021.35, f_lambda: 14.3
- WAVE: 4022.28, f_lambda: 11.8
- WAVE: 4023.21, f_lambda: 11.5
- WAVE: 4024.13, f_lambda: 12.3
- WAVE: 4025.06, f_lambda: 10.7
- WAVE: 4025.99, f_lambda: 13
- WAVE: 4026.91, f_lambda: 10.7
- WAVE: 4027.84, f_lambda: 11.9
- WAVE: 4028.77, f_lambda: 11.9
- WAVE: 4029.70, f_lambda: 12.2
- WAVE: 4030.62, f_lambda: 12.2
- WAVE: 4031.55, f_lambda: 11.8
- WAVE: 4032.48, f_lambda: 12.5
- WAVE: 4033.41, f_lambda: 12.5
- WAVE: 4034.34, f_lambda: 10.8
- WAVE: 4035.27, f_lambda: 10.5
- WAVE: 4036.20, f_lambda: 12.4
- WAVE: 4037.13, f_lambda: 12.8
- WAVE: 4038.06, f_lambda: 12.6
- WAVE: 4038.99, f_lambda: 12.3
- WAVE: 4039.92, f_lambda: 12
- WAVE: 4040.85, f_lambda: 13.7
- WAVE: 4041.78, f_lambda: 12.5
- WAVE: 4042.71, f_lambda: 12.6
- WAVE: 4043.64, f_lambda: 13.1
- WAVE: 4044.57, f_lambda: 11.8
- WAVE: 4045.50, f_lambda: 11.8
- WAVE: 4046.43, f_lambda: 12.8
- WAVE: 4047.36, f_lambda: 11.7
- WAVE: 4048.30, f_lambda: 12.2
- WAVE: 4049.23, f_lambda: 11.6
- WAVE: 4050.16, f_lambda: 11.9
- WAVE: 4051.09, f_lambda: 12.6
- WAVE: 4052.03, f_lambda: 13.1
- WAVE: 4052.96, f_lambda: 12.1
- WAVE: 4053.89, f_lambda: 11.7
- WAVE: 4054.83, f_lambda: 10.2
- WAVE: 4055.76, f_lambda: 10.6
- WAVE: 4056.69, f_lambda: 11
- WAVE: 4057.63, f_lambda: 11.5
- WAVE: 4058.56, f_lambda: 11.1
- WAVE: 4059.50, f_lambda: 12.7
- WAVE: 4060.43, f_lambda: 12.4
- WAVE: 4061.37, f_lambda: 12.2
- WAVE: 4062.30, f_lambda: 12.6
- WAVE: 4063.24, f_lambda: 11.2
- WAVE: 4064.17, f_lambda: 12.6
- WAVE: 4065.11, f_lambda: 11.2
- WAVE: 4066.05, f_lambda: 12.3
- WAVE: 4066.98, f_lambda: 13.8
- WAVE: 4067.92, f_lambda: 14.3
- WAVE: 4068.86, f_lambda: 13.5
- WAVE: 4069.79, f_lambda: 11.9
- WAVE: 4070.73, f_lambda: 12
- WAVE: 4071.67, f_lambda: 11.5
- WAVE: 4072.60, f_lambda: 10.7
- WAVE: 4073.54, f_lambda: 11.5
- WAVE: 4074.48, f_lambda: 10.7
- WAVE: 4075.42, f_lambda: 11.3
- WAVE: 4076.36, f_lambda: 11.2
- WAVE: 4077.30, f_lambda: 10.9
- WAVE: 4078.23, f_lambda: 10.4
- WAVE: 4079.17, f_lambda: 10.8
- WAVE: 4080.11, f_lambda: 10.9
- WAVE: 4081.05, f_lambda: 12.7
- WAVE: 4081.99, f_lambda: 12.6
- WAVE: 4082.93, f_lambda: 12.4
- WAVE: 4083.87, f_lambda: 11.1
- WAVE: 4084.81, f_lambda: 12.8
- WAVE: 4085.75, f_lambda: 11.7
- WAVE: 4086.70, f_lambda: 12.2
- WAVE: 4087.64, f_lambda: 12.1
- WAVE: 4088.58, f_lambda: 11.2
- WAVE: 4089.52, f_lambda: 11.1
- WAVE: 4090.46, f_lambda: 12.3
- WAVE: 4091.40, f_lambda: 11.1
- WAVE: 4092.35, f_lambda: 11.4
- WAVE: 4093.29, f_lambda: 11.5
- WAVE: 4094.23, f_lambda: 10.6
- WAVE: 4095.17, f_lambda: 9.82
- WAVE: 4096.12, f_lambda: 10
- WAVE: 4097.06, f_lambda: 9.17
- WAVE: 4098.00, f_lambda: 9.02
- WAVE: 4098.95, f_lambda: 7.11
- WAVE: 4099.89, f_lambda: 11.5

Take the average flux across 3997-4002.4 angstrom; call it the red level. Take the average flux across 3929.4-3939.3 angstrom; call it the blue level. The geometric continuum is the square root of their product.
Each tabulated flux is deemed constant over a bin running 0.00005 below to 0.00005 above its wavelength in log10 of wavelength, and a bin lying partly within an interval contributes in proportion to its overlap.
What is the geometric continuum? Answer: 10.5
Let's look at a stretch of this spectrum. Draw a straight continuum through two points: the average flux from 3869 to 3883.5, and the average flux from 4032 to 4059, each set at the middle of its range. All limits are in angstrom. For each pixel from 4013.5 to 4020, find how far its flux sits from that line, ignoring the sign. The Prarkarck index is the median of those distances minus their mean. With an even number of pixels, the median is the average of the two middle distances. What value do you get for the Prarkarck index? -0.17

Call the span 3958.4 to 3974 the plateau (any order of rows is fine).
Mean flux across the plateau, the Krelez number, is 10.3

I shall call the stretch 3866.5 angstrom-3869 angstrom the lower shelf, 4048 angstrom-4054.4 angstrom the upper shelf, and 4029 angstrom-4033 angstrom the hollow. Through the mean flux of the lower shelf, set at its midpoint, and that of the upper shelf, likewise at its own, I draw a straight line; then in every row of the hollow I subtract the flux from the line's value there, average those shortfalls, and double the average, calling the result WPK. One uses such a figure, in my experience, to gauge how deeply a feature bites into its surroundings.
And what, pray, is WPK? 0.5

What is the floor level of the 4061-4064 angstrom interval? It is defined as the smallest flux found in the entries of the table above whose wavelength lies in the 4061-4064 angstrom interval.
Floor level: 11.2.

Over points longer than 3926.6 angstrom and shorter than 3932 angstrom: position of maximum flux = 3928.01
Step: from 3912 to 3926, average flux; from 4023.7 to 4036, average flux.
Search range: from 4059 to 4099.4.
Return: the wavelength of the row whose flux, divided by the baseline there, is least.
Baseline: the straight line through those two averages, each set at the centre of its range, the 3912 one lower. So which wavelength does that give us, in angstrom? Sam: 4098.95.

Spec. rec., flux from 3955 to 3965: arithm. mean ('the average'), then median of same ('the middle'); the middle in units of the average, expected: 1.03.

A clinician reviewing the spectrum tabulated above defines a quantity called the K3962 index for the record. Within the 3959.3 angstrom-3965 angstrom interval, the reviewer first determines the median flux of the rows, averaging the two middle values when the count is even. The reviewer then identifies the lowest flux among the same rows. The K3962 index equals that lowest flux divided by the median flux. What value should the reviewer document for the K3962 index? 0.826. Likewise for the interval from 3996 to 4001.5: 0.746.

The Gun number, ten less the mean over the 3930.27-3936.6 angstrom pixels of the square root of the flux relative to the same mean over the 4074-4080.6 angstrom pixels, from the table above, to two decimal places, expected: 9.11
